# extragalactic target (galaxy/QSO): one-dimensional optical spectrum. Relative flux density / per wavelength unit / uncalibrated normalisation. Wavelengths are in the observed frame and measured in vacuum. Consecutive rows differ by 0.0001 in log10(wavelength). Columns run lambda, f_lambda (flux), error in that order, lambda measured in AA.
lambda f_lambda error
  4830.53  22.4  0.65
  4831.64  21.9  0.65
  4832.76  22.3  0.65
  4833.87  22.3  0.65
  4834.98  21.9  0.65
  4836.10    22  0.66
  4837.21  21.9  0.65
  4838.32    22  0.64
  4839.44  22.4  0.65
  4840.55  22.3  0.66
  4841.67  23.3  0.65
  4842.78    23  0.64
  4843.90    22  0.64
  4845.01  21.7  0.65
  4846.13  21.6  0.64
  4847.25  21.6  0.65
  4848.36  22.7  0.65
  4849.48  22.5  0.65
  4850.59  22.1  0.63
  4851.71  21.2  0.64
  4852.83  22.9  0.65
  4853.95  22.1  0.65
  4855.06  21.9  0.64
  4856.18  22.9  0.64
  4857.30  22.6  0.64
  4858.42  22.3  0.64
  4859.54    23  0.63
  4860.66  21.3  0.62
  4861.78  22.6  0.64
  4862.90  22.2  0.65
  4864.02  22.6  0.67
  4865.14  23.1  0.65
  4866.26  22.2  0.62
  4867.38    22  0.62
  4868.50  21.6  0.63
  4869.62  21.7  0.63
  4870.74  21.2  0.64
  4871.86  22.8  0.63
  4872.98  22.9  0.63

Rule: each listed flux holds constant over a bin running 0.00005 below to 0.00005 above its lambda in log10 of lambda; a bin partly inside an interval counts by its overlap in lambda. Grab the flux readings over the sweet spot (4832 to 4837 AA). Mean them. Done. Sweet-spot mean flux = 22.1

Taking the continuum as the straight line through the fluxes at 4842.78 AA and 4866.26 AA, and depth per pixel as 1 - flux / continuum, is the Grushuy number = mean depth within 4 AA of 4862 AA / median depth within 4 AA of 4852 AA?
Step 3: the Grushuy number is -0.18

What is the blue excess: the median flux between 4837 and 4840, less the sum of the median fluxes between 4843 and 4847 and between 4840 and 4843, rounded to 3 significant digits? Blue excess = -22.7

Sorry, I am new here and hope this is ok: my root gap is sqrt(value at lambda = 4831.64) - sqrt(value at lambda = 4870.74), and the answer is 0.08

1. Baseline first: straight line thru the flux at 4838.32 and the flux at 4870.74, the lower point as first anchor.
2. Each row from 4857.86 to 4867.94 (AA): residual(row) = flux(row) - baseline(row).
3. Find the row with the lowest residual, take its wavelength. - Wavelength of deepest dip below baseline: 4860.66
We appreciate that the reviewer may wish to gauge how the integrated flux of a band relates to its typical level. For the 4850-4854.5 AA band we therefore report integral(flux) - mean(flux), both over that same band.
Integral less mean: 77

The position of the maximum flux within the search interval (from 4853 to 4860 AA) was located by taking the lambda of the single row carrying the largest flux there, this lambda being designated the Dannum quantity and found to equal 4859.54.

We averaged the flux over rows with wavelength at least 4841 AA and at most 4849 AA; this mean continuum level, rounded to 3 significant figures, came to 22.3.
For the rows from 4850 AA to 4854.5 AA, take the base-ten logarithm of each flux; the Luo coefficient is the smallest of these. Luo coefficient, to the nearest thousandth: 1.326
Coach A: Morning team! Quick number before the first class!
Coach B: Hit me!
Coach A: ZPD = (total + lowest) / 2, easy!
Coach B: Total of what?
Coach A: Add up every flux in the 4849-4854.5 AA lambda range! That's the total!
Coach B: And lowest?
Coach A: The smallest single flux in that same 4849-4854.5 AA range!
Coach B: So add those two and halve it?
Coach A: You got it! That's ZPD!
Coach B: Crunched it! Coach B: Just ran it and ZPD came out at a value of 66.0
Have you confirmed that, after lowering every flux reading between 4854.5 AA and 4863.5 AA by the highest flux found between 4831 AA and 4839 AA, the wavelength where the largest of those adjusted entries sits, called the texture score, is 4859.54 AA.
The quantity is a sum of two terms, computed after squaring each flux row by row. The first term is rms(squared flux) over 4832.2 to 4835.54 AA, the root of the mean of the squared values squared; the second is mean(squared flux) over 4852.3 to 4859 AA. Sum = 996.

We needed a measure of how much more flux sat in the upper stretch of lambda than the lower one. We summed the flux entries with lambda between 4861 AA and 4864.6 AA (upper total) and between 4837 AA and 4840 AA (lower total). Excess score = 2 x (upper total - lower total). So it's 2.2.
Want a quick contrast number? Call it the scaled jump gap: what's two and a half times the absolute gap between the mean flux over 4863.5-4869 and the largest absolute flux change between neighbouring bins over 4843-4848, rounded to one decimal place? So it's 55.0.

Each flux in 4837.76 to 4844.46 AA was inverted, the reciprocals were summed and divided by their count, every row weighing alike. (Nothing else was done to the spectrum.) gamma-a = 0.0445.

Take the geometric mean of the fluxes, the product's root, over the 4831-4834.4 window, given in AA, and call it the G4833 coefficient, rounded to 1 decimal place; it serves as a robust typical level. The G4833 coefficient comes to 22.2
